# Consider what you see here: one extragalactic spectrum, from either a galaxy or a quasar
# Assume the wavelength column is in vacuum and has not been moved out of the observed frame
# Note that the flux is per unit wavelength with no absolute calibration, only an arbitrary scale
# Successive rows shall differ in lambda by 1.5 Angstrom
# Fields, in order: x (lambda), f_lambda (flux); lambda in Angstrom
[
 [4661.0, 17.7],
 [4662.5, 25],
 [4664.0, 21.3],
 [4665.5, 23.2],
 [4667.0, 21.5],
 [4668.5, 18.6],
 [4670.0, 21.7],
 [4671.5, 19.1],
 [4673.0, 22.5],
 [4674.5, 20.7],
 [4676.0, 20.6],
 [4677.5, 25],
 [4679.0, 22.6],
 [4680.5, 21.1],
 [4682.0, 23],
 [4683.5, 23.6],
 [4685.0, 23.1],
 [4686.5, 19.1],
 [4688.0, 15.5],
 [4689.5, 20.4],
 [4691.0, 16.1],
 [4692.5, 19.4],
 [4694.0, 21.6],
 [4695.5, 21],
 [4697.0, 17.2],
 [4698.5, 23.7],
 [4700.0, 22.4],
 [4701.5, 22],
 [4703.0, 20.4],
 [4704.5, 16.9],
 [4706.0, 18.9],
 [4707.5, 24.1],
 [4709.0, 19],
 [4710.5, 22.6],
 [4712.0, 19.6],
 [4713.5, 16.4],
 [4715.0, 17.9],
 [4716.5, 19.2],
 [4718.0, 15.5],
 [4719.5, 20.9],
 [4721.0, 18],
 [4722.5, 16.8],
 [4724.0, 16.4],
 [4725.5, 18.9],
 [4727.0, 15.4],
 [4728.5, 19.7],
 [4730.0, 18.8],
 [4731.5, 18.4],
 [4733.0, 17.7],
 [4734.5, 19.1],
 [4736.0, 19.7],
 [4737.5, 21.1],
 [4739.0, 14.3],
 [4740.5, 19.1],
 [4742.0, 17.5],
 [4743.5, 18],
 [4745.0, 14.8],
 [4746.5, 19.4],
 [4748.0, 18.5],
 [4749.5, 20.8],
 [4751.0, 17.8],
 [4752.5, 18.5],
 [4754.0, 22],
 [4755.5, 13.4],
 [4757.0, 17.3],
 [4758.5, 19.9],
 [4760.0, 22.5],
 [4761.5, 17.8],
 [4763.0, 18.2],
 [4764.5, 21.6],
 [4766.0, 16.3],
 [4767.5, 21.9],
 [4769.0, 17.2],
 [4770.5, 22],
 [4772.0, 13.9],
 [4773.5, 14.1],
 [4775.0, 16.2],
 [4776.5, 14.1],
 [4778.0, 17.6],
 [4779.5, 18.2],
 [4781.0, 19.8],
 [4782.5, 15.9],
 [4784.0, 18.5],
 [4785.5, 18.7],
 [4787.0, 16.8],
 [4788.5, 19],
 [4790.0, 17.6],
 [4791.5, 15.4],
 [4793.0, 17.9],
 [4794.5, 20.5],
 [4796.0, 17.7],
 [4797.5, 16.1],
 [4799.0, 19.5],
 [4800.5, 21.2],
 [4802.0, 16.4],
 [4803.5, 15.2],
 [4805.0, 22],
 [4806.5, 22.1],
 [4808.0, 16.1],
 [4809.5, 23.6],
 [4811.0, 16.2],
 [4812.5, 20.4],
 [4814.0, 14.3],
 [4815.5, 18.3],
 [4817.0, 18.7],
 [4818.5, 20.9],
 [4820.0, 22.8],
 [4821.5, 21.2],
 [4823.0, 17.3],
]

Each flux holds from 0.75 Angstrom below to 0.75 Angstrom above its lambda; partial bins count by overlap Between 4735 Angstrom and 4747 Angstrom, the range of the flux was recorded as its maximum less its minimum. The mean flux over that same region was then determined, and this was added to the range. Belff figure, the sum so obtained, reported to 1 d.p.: 24.8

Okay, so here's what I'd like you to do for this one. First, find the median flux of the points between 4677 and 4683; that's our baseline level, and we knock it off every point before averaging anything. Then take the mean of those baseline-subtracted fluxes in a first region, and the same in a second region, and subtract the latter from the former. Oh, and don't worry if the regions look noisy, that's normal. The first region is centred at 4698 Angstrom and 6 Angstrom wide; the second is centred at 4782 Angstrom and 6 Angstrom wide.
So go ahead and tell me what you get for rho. 3.0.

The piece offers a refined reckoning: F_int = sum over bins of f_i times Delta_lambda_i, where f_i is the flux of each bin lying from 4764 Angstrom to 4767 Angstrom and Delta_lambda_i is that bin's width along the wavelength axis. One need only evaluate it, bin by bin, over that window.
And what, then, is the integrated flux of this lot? 56.9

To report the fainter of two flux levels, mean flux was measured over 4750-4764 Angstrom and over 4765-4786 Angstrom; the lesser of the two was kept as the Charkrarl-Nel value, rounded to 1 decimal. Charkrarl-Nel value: 17.5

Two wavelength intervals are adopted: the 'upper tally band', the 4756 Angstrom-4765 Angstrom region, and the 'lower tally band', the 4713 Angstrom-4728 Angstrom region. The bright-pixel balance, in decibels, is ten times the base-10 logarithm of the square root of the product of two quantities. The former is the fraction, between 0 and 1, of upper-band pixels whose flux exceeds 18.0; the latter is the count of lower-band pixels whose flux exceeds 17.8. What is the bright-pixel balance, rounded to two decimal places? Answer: 2.61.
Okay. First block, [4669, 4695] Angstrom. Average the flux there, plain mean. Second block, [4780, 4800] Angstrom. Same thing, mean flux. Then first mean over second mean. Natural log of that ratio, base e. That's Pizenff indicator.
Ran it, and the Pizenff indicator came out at 0.15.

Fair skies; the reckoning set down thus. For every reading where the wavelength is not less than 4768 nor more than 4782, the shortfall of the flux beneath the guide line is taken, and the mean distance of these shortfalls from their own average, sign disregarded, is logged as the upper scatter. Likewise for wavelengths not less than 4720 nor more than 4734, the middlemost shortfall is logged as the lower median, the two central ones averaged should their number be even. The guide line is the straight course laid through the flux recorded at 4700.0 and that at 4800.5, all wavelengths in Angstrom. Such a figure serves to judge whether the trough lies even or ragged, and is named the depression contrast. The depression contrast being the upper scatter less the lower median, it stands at -1.98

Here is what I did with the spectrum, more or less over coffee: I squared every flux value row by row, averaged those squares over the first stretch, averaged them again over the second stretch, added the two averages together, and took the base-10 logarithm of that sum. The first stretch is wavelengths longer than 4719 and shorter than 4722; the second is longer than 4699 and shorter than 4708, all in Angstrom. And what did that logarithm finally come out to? 2.91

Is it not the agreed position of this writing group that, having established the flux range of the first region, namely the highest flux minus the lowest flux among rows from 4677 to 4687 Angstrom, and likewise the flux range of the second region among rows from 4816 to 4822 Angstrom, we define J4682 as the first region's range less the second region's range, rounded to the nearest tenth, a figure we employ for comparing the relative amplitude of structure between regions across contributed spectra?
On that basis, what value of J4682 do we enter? 1.8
